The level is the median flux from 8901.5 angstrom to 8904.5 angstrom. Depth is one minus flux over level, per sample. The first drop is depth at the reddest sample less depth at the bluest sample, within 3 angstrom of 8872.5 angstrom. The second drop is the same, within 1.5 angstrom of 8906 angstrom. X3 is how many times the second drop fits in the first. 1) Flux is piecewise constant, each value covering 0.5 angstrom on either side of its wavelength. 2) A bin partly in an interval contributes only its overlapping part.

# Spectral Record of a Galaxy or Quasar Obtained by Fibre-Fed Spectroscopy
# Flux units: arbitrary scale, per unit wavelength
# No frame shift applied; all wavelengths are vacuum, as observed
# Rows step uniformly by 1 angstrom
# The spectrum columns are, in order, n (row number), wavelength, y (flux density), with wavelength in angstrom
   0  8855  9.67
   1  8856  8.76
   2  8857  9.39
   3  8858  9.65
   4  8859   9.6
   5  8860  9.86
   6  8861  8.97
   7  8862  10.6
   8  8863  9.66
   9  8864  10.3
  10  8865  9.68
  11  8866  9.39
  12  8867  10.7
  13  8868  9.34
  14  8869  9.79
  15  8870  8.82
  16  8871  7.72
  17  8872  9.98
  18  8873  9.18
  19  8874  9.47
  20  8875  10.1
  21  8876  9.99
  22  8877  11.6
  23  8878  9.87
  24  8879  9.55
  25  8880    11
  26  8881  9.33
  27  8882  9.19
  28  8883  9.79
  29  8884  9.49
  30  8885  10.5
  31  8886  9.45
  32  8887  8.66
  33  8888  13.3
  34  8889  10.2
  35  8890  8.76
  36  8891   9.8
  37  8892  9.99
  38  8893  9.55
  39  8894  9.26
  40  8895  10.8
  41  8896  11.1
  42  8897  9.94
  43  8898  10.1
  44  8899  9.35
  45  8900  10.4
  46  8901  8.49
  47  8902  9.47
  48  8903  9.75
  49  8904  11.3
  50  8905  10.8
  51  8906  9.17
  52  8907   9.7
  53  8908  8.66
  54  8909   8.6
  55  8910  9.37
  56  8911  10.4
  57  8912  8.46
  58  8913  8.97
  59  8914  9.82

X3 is -1.16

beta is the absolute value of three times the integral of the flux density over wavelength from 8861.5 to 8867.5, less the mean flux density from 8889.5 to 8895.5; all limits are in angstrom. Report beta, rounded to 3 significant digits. 171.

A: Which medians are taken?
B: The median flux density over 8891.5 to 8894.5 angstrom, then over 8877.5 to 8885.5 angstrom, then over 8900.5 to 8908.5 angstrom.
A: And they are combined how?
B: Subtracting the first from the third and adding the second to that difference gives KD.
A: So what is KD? 9.7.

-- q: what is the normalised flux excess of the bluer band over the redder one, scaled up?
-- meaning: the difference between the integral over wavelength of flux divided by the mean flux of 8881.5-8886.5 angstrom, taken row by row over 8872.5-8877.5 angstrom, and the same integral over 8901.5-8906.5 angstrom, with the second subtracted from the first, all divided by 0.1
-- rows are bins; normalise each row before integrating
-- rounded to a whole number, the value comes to 0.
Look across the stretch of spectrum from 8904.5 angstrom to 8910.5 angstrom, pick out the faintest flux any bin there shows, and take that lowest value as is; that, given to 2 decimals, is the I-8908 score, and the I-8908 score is 8.60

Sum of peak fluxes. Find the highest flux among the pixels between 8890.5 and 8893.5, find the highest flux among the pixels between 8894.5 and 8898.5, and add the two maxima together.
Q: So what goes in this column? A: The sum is 21.1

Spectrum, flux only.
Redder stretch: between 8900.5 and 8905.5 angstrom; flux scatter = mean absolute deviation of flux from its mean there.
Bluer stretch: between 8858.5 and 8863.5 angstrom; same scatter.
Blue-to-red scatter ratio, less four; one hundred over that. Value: -28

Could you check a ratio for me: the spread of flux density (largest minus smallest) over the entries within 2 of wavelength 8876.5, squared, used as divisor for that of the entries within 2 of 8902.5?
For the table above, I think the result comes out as 0.94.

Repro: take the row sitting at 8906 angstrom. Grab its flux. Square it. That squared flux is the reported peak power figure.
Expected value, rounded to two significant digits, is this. 84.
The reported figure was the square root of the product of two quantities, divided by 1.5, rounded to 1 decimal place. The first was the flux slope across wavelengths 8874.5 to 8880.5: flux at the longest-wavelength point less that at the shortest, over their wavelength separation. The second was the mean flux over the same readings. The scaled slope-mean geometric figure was 0.9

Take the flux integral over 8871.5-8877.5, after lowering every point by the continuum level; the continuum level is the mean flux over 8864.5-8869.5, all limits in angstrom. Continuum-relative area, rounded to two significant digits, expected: 1.6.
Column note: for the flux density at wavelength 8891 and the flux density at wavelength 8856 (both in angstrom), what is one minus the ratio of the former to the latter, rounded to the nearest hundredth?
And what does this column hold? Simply -0.12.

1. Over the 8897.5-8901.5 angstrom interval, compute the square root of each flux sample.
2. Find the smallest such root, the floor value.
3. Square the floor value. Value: 8.49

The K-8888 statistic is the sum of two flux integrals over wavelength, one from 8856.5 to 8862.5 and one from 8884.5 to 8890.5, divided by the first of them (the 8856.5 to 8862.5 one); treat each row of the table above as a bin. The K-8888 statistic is 2.05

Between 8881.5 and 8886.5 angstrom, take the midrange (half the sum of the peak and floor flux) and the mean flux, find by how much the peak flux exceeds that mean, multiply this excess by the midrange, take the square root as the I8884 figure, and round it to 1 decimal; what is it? 2.8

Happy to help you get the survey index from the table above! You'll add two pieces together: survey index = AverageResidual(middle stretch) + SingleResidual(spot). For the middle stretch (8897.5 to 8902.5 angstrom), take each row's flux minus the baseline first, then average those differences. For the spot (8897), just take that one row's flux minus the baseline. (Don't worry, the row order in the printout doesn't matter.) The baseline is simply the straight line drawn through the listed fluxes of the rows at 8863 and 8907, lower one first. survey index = 0.12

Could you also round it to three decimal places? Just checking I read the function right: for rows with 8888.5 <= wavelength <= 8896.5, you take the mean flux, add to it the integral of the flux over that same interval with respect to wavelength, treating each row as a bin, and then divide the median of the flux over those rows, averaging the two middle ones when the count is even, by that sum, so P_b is 0.111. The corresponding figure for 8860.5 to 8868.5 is 0.109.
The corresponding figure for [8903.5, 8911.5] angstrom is 0.109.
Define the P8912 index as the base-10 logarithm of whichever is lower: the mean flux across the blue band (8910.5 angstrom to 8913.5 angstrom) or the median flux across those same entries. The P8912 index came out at 0.953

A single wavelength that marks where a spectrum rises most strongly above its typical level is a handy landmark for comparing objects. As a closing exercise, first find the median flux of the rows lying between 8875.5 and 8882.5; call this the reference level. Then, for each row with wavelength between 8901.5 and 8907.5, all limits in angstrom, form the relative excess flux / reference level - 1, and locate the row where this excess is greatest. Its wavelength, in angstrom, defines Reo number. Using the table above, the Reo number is 8904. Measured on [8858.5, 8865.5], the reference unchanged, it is 8862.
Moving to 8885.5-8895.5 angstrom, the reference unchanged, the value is 8888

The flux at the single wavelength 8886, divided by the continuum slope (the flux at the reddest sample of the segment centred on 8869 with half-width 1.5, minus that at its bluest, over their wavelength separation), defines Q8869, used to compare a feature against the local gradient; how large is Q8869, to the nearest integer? -36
